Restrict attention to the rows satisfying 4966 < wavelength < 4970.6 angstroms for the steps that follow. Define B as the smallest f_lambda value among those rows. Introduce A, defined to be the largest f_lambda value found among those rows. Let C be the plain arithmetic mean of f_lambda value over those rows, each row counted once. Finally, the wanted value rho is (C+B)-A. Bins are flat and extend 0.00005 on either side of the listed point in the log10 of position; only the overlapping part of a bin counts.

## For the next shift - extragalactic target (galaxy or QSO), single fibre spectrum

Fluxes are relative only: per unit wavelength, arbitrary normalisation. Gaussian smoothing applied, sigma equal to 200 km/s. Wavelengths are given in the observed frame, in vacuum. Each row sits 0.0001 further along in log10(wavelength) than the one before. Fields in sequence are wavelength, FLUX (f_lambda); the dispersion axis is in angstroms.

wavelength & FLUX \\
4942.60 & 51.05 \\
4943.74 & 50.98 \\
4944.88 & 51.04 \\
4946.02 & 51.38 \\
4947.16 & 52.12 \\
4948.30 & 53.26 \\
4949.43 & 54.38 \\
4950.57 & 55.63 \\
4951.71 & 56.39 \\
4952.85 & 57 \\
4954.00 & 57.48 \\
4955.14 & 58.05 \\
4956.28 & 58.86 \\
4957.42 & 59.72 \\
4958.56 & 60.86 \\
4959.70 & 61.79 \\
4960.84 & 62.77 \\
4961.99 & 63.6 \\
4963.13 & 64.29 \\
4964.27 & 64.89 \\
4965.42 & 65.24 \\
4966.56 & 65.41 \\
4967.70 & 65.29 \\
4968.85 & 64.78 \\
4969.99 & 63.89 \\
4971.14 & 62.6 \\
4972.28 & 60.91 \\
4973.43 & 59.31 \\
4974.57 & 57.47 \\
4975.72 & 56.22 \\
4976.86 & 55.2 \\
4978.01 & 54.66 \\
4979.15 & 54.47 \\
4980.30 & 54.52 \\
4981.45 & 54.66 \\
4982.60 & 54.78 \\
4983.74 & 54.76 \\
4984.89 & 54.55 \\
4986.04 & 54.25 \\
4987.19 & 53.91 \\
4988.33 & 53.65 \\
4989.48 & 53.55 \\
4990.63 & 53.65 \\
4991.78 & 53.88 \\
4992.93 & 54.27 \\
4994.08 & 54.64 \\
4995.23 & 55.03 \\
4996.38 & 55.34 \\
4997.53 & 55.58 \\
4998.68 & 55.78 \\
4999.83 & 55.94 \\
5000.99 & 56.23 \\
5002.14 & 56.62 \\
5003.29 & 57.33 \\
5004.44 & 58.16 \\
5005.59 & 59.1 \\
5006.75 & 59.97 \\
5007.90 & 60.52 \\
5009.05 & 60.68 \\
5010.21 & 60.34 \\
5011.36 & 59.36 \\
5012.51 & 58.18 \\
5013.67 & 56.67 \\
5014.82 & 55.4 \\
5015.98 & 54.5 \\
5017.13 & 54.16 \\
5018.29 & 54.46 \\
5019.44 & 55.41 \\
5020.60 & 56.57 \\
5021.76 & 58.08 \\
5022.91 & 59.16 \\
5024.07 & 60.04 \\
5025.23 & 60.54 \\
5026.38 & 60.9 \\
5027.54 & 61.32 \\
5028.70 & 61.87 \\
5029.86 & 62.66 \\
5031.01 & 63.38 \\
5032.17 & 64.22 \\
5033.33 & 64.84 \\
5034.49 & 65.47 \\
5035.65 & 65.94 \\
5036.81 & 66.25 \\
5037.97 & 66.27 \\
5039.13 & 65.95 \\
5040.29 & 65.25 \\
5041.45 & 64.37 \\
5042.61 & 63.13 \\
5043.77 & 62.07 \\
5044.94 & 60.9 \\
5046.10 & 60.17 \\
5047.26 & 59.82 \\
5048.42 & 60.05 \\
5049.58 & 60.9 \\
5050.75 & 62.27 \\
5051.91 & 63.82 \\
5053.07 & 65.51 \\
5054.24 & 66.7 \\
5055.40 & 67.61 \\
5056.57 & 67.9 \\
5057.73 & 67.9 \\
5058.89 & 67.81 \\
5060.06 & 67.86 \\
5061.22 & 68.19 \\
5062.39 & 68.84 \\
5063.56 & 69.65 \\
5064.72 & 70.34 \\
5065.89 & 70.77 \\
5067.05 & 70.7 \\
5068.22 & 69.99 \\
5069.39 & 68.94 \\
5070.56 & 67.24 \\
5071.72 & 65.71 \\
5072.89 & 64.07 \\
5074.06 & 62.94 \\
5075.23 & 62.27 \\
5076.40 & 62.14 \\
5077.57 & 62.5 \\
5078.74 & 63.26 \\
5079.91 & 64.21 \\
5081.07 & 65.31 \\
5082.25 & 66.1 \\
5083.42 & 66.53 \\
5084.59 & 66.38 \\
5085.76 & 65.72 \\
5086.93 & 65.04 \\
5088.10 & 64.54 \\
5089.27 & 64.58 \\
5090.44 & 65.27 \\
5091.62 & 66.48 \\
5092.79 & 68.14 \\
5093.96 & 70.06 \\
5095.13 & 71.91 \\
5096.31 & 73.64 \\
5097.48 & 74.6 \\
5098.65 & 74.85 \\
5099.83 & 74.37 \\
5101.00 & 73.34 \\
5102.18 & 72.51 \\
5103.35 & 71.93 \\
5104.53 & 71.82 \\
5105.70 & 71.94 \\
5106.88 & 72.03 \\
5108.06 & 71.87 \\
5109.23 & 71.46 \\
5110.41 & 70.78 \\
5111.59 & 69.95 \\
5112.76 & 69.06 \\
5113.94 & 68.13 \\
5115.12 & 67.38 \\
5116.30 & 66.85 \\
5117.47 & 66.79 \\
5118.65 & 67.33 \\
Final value 63.3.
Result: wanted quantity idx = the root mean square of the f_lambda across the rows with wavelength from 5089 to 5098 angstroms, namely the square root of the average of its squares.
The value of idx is 69.4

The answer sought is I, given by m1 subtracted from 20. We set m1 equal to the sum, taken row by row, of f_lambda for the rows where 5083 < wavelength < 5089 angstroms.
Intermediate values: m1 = 328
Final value -308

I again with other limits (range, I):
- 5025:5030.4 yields -287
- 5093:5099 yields -345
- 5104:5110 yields -339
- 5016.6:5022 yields -259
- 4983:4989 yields -251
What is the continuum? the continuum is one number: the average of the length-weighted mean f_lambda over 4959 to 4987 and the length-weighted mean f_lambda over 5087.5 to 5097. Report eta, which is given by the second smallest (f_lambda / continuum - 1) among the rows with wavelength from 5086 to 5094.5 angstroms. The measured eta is 0.012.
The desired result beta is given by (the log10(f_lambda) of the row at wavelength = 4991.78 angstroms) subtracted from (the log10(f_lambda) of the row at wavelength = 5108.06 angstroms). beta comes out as 0.13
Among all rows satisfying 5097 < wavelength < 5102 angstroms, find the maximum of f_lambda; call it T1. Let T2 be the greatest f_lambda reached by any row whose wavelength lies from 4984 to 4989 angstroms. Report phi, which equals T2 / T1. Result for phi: 0.73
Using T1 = 74.85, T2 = 54.55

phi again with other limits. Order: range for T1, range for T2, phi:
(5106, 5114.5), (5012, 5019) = 0.81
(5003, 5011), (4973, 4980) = 0.98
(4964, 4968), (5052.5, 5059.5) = 1.04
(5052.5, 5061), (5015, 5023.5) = 0.87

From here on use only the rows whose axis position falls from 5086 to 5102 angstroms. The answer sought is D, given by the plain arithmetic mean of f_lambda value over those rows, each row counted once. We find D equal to 70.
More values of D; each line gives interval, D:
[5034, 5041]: 66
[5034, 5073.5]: 66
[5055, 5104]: 68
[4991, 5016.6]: 57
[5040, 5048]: 62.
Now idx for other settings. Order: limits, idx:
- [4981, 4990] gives 54.3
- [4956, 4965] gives 62.1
